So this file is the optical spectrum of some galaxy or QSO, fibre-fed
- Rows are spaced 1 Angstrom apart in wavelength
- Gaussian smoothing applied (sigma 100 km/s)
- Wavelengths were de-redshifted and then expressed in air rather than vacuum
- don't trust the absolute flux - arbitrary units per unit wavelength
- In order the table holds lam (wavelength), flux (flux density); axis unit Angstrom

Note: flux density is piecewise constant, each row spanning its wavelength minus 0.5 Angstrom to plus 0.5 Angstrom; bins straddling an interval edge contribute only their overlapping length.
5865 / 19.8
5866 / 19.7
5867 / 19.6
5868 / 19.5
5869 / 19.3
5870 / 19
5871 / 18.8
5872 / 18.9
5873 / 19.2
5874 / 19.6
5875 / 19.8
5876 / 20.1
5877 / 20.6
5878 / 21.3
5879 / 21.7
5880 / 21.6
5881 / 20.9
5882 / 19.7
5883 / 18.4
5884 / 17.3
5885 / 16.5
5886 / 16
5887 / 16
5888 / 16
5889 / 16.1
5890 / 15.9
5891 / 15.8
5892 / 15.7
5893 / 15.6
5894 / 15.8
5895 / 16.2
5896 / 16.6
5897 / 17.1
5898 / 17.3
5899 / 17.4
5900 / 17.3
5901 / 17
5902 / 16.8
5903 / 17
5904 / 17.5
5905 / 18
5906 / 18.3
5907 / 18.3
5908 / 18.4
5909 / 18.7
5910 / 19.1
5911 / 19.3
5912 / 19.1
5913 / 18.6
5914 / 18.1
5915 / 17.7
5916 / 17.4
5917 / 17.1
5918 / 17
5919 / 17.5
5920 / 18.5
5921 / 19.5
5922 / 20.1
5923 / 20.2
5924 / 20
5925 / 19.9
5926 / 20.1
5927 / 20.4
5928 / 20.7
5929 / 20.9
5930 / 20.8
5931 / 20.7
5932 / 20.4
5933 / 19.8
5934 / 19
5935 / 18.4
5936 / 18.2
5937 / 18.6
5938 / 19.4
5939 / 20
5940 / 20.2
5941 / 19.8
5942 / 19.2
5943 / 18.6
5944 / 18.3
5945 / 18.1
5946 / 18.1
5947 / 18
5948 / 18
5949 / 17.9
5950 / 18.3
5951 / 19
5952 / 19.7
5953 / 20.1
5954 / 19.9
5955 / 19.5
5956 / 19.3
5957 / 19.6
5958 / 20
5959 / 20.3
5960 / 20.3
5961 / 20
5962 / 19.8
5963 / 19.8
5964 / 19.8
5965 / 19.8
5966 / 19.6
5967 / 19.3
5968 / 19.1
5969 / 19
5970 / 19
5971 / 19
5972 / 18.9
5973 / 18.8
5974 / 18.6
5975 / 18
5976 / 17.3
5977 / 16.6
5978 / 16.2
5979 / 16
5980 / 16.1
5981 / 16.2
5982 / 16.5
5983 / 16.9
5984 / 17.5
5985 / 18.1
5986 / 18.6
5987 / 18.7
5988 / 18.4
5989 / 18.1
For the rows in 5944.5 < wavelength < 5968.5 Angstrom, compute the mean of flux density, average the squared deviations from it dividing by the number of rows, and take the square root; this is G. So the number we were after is 0.78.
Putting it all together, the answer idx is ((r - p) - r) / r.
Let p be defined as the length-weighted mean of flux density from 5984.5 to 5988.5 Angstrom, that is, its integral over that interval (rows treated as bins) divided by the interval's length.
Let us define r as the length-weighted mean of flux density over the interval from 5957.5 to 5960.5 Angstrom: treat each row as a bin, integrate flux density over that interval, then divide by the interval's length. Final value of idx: -0.91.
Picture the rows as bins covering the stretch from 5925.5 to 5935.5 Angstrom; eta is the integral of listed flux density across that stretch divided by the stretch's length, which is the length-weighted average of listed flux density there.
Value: 20.1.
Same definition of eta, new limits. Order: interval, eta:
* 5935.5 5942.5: 19.3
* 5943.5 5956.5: 18.8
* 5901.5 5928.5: 18.6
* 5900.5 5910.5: 17.9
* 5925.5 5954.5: 19.3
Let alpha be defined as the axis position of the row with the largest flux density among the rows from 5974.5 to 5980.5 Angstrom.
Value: 5975 Angstrom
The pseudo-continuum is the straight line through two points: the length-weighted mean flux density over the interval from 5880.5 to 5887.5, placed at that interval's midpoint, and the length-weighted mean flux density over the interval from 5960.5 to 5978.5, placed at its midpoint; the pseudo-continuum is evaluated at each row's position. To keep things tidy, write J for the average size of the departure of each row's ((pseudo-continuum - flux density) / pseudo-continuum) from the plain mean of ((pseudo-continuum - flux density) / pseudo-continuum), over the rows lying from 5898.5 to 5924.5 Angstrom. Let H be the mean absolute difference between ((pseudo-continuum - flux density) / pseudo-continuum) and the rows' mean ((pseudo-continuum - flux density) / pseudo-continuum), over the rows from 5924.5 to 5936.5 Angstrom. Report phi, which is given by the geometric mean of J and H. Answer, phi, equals 0.043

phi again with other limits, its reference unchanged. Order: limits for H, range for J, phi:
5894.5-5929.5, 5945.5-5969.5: 0.043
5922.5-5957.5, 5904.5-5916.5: 0.034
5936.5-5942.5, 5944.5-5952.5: 0.025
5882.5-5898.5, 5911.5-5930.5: 0.046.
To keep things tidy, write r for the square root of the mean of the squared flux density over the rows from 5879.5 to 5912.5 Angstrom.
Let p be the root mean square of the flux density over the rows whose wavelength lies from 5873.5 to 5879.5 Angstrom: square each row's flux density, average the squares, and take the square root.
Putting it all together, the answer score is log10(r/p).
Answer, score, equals -0.07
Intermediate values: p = 20.5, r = 17.5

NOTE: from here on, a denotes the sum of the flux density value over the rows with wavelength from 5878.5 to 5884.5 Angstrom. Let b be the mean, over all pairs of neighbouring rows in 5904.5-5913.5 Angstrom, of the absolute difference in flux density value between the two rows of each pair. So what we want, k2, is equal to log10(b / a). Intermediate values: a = 120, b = 0.25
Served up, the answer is -2.68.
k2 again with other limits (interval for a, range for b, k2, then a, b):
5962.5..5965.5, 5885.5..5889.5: -3.25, 59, 0.03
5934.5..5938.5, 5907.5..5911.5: -2.40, 75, 0.30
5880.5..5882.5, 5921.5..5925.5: -2.48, 41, 0.13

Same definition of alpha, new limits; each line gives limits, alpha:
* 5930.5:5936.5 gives 5931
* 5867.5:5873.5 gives 5868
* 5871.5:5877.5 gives 5877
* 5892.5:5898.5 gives 5898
